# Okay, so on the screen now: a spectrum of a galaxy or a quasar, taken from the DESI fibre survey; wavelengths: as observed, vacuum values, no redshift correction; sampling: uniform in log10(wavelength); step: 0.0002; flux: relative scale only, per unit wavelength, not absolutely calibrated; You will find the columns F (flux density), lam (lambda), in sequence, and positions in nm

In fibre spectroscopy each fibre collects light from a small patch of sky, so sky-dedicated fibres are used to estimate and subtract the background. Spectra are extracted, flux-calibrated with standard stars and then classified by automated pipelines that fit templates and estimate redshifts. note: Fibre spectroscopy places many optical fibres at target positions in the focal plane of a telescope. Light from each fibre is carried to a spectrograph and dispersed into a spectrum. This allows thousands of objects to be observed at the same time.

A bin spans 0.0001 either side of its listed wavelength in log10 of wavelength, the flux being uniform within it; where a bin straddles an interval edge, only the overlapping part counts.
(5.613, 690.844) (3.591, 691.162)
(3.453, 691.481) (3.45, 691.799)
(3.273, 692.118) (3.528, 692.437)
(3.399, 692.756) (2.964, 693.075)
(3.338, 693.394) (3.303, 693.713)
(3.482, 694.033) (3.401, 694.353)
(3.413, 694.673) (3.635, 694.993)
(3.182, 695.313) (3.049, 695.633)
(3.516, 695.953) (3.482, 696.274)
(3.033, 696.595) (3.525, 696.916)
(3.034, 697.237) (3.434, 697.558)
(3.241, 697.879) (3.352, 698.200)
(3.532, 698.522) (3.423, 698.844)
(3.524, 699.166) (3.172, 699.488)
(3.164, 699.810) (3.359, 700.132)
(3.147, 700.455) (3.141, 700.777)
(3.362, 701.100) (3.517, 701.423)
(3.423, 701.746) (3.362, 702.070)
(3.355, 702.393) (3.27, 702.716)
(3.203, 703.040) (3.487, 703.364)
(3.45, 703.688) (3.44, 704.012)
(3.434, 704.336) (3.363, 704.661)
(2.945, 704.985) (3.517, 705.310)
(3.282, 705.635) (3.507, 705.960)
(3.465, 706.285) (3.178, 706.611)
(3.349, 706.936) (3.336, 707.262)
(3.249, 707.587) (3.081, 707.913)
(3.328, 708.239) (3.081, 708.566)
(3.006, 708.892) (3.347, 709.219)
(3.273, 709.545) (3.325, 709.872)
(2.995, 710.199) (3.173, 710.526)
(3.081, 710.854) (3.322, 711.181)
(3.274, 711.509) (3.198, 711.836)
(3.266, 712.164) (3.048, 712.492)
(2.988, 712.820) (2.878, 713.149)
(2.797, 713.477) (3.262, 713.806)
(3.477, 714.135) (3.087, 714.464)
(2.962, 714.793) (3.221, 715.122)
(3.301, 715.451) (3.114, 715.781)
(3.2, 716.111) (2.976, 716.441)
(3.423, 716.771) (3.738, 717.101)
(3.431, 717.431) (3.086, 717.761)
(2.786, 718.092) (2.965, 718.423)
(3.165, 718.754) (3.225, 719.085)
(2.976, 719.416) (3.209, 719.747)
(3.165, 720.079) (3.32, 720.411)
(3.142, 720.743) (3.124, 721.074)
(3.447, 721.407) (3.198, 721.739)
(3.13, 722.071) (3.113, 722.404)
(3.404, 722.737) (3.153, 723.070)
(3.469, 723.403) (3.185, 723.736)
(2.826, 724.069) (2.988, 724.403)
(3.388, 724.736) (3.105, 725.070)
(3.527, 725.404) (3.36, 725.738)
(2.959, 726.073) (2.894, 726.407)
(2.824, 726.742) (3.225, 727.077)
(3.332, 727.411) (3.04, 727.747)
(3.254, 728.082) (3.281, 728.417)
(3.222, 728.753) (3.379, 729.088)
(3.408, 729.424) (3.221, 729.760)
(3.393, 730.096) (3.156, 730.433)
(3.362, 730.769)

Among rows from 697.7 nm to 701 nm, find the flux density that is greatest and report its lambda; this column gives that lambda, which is 698.522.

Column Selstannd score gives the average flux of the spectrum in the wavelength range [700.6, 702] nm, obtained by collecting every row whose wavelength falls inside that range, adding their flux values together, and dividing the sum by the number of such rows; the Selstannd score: 3.36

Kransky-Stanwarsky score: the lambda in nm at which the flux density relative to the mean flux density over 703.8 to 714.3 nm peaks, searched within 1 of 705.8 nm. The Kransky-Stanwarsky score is 705.310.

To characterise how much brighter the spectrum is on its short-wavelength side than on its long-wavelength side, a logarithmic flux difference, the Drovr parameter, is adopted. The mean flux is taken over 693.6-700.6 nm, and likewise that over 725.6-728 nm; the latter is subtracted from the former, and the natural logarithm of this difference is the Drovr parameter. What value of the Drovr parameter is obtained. -1.4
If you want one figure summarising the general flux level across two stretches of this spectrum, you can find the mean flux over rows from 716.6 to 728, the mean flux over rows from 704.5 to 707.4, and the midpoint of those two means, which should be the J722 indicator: 3.26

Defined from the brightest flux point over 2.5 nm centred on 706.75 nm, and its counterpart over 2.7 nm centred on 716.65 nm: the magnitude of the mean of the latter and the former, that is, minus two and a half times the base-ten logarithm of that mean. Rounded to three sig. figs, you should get -1.40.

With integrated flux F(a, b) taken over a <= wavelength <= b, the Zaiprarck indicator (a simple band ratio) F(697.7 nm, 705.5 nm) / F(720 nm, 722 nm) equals 4.0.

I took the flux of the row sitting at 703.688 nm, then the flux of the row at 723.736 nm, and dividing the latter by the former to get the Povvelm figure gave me 0.92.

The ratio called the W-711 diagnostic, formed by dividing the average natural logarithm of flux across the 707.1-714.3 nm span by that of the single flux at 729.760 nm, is 0.99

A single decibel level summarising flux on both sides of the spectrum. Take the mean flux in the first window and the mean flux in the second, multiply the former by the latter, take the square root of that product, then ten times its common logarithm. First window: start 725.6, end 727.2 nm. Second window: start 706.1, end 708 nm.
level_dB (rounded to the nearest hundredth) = 5.00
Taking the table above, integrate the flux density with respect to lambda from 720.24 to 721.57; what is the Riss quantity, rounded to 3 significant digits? 4.33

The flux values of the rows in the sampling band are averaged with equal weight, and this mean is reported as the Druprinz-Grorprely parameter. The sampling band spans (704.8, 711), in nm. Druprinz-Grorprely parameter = 3.24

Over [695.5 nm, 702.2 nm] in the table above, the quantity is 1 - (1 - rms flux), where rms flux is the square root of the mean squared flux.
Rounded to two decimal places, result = 3.33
